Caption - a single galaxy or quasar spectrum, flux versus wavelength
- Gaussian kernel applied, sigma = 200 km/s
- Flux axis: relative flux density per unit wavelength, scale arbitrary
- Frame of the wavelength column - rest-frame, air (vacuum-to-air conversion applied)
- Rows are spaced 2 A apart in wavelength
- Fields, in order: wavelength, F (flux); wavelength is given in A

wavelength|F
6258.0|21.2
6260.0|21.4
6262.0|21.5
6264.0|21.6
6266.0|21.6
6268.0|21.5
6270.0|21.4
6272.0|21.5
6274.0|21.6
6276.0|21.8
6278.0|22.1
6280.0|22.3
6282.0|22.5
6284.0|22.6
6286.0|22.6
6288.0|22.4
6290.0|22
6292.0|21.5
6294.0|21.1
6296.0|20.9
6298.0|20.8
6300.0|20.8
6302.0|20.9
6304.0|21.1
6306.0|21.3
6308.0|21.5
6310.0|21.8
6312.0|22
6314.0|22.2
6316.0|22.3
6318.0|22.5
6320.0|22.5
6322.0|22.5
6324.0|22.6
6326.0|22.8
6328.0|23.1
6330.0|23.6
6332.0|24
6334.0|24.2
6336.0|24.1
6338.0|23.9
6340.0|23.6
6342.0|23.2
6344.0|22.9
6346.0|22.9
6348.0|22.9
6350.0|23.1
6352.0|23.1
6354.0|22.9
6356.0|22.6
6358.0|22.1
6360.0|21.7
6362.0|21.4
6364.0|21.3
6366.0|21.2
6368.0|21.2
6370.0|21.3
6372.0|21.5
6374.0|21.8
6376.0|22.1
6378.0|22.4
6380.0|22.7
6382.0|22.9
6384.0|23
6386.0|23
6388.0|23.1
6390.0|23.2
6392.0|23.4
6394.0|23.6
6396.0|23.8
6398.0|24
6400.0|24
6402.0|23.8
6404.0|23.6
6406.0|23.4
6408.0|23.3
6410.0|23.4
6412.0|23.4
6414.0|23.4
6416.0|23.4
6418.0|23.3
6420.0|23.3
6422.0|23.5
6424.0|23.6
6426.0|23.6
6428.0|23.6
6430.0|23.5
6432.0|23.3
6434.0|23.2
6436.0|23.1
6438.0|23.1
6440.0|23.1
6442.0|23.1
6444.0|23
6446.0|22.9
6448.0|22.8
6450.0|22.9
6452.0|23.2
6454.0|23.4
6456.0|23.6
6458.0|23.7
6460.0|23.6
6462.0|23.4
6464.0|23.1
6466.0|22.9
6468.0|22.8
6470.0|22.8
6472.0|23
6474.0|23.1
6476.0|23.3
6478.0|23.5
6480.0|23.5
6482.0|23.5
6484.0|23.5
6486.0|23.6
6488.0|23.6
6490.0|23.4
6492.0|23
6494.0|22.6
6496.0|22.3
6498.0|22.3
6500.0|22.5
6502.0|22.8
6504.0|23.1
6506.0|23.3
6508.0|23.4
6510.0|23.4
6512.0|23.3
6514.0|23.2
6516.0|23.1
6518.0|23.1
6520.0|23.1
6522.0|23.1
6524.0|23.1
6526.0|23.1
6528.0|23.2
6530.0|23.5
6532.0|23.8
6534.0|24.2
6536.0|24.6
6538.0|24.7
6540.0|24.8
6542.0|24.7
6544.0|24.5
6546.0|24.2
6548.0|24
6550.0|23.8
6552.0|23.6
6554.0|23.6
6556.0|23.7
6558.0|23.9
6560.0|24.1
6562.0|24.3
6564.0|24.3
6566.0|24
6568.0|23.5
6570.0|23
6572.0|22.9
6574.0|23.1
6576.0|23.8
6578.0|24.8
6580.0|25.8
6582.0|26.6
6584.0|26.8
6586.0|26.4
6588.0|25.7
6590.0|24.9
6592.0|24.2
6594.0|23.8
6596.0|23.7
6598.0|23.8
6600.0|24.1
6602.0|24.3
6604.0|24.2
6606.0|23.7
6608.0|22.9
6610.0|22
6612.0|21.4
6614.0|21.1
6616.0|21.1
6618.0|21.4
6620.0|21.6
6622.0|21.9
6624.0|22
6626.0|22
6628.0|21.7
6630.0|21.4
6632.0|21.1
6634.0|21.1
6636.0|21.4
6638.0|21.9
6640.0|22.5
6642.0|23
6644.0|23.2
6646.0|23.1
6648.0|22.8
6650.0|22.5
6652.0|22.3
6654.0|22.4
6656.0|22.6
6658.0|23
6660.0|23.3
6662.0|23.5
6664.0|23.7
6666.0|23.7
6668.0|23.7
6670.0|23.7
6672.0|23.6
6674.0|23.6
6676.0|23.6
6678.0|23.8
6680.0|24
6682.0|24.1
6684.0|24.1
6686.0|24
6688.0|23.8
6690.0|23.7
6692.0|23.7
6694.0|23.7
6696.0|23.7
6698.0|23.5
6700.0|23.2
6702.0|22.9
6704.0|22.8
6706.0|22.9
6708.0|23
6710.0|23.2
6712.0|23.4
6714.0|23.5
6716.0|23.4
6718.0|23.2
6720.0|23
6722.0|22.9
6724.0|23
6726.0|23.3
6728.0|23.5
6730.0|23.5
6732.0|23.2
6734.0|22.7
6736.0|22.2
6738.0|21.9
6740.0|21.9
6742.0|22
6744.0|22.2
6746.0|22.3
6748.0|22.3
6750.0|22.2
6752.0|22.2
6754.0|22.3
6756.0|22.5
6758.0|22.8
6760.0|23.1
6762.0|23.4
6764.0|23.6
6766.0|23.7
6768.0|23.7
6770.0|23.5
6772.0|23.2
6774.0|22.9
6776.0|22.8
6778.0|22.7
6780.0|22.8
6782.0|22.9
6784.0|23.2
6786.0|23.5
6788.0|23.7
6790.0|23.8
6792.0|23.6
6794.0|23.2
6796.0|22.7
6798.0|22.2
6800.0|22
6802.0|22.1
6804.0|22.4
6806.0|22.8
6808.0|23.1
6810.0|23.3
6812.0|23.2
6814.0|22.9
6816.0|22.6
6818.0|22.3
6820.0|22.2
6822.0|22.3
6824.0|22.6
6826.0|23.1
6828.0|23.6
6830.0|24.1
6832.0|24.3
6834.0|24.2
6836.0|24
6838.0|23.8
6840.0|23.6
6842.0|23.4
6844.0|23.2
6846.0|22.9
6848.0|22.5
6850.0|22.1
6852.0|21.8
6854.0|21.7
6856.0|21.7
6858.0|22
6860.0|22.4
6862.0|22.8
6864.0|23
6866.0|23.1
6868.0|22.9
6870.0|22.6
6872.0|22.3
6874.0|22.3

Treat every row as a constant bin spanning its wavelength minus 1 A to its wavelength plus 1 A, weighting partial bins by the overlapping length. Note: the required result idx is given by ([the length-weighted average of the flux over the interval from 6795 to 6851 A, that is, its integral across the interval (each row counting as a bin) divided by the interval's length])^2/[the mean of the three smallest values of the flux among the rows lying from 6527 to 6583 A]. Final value 23.0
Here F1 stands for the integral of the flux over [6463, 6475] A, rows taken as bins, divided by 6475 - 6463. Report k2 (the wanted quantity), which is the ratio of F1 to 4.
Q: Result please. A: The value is 5.74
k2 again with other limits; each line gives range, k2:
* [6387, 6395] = 5.83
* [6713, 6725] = 5.79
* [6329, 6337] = 5.99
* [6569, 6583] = 6.07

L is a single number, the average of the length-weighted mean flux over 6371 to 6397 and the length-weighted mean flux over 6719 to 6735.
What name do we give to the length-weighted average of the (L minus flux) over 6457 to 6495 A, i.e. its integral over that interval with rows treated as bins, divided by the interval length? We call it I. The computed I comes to -0.3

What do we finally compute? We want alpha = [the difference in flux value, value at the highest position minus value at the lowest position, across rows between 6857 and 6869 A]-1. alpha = -0.1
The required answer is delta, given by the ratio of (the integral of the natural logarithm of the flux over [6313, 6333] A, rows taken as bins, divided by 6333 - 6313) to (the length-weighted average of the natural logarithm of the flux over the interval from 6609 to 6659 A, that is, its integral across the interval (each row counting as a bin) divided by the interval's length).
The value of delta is 1.01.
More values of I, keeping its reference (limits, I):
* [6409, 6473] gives -0.3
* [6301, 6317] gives 1.3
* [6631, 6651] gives 0.7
